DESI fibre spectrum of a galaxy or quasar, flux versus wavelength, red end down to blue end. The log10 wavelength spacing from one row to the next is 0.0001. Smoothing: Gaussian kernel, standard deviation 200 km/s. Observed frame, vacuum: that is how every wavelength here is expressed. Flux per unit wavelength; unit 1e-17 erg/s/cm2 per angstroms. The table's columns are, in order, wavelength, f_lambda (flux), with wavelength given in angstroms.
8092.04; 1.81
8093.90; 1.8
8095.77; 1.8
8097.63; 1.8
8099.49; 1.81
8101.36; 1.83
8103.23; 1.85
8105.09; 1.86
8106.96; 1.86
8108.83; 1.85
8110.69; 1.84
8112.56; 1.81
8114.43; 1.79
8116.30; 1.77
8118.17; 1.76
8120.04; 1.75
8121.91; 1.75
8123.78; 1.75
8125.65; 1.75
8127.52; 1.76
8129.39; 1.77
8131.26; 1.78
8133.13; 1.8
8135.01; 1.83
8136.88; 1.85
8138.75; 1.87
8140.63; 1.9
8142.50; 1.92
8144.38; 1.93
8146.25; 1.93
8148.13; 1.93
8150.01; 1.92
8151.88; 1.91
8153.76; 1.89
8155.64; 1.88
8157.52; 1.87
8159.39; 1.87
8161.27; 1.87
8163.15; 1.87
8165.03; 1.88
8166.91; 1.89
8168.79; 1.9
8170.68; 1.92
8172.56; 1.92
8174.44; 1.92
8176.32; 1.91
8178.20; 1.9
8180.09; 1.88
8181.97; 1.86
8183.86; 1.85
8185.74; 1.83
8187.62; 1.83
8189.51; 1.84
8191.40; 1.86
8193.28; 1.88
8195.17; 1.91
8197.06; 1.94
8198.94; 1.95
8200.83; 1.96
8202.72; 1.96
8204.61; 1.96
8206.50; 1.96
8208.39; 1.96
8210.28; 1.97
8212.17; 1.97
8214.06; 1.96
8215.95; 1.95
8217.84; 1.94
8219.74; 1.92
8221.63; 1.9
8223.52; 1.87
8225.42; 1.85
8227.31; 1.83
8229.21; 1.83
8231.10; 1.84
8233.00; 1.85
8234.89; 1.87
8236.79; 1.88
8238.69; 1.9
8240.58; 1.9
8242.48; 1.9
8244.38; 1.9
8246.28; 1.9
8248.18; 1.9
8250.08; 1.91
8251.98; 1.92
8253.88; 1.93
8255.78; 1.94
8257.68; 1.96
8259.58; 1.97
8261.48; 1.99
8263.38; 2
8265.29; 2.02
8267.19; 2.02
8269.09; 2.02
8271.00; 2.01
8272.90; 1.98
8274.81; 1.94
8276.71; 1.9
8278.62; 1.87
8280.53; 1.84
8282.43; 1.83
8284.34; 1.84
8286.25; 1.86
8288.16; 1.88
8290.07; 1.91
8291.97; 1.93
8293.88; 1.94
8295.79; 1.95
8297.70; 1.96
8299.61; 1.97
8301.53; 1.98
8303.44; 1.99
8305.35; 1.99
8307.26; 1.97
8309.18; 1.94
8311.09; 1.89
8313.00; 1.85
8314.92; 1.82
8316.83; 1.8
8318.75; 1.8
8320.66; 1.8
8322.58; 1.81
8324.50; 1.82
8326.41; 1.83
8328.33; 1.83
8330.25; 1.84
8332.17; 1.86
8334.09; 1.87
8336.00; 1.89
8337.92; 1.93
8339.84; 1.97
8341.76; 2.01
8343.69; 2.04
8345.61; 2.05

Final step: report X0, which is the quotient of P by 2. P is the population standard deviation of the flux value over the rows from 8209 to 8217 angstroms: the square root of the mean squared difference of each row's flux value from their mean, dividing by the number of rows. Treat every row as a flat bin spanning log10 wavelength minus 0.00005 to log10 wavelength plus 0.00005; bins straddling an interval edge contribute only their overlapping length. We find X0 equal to 0.004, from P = 0.008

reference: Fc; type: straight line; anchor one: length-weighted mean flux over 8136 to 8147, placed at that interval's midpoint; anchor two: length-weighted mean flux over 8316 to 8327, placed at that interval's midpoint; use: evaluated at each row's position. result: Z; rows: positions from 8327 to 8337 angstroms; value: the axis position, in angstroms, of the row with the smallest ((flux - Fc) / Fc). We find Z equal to 8328.33 angstroms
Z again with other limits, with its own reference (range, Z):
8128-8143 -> 8129.39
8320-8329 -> 8320.66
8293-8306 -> 8293.88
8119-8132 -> 8120.04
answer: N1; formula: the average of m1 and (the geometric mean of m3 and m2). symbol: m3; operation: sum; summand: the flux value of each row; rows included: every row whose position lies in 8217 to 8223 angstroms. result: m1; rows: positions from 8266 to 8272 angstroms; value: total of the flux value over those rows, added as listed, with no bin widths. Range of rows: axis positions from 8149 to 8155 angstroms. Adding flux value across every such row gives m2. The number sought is 5.89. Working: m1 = 6.05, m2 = 5.720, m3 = 5.76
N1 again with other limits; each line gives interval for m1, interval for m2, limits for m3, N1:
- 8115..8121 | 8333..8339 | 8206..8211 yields 5.53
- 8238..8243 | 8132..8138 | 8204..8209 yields 5.69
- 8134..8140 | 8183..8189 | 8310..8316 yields 5.54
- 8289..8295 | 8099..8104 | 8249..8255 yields 5.70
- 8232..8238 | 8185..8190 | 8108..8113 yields 5.55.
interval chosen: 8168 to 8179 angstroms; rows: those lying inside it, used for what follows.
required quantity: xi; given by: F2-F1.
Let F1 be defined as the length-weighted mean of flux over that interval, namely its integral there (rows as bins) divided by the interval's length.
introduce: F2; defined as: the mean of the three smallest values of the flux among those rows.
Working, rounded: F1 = 1.91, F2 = 1.90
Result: -0.009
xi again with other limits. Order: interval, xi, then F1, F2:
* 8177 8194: -0.026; 1.86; 1.83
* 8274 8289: -0.032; 1.87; 1.84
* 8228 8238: -0.014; 1.85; 1.84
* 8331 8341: -0.033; 1.91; 1.87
